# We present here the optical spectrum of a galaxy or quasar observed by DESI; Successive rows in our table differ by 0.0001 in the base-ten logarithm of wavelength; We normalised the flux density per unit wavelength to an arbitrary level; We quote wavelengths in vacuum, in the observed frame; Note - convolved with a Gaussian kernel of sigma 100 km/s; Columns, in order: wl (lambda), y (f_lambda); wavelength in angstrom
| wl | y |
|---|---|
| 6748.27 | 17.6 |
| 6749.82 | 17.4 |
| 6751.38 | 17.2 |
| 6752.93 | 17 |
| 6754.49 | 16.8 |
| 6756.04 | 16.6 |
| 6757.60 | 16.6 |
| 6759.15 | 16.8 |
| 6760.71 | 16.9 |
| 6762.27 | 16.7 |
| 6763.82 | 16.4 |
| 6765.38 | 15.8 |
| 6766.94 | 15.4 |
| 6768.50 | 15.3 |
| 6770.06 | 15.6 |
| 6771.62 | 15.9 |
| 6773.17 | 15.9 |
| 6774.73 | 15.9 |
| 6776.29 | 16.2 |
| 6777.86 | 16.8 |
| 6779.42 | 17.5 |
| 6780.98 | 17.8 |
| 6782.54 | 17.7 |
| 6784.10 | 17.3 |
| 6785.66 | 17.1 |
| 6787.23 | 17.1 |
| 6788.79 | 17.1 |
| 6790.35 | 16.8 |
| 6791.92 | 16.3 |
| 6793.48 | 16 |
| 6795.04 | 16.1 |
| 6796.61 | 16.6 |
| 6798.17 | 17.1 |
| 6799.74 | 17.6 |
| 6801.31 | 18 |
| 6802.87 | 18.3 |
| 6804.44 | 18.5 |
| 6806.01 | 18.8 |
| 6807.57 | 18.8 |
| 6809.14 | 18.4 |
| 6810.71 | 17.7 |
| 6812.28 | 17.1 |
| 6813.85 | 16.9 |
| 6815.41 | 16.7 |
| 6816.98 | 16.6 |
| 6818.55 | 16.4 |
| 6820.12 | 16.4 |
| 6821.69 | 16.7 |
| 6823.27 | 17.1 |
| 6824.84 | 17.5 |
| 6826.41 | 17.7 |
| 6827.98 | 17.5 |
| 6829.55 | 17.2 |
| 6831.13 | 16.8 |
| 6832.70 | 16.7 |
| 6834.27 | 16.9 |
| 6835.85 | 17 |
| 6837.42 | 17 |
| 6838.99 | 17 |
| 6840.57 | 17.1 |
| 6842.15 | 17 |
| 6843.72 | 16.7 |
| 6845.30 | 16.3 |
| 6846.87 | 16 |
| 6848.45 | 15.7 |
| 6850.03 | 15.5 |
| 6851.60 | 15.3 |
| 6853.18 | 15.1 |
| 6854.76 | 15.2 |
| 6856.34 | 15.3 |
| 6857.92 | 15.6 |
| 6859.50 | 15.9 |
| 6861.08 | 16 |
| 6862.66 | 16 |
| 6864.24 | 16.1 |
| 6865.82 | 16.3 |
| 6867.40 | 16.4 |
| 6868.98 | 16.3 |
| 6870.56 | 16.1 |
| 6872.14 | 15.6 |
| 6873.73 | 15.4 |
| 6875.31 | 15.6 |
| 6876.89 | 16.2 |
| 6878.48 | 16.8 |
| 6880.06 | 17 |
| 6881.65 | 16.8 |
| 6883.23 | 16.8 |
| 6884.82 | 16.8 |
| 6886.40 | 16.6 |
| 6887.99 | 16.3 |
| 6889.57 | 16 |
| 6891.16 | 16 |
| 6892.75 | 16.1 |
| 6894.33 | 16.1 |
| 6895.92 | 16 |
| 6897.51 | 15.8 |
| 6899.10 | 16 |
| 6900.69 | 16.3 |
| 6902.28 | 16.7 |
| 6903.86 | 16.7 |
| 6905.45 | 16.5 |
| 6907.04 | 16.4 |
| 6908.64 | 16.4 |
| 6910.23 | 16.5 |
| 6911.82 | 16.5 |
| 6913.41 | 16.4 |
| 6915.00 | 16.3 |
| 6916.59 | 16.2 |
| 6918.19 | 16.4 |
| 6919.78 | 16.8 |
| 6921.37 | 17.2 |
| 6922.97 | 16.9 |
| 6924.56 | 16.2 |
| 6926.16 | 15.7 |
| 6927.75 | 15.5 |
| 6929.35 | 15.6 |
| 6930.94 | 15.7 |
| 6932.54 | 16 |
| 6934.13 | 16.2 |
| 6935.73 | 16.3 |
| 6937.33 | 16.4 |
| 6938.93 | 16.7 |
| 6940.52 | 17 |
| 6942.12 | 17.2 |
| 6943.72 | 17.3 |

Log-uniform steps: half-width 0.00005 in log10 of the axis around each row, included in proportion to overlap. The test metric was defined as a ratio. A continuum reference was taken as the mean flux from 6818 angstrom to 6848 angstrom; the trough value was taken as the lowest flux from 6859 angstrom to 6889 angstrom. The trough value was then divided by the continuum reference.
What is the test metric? 0.912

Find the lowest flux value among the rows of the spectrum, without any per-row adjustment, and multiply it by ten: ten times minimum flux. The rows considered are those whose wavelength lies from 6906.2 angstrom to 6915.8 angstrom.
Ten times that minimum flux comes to 163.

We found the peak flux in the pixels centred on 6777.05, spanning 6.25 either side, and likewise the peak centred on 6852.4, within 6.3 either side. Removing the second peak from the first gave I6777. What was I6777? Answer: 1.8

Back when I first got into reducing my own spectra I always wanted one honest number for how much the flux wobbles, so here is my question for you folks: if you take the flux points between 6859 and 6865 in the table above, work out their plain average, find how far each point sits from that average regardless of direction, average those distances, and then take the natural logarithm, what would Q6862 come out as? -3.0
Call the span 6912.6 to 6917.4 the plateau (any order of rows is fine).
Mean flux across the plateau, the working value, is 16.3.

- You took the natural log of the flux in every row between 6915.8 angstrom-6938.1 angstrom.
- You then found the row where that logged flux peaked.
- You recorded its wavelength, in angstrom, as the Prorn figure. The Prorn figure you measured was 6921.37 angstrom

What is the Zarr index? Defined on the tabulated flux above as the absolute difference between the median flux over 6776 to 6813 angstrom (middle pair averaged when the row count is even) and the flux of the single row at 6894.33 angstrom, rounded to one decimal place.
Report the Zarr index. 1.1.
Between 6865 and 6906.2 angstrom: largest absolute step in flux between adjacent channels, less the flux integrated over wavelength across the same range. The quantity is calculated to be -670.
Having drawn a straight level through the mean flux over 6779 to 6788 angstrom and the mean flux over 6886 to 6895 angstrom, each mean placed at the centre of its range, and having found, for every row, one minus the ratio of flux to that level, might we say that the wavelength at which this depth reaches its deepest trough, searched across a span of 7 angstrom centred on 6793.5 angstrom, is 6793.48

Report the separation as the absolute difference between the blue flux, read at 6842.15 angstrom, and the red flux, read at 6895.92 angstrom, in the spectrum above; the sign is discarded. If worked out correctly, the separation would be 1.0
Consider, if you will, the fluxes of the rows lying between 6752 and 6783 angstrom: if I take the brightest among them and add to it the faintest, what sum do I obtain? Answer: 33.1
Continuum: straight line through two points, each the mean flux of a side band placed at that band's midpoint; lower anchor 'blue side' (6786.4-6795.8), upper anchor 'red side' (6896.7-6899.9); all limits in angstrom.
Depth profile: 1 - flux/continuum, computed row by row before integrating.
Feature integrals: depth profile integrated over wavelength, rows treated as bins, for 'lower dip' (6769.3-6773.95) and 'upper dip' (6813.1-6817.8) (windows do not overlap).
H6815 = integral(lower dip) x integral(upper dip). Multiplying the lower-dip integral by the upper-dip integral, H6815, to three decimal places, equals -0.023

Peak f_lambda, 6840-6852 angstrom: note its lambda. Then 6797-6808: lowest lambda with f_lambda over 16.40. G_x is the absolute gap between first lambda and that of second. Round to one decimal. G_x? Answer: 42.4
